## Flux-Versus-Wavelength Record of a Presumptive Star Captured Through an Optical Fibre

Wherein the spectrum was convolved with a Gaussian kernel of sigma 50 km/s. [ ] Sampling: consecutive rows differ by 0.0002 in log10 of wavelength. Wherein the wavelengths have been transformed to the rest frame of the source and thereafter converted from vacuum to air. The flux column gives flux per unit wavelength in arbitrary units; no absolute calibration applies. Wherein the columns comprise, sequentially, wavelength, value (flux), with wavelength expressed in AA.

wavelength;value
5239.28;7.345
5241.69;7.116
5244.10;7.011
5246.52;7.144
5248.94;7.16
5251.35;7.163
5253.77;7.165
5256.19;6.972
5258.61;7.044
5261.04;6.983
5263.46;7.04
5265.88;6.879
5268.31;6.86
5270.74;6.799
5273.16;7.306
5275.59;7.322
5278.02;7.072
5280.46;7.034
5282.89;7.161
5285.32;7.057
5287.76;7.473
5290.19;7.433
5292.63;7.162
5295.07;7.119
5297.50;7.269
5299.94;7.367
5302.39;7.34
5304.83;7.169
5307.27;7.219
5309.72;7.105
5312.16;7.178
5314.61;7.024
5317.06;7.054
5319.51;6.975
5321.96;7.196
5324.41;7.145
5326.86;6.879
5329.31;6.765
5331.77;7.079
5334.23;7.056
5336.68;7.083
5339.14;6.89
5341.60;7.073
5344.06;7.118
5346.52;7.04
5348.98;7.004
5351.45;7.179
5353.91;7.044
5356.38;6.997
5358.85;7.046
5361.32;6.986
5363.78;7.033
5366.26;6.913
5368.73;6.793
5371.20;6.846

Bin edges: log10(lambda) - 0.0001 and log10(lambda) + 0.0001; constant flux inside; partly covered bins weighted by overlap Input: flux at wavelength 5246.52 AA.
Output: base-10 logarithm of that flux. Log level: 0.854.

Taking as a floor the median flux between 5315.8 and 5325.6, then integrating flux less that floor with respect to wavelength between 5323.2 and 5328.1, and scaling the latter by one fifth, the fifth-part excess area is -0.09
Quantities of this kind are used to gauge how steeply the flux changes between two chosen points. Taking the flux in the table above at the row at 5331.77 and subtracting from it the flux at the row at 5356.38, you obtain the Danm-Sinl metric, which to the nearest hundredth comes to 0.08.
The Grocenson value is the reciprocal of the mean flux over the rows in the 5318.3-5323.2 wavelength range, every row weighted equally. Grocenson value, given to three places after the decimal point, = 0.141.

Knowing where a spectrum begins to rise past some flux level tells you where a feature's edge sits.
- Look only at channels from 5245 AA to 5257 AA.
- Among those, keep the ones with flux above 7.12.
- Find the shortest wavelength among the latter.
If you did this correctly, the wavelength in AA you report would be 5246.52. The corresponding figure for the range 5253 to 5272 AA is 5253.77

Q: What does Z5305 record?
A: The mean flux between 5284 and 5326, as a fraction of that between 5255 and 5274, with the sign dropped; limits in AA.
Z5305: 1.03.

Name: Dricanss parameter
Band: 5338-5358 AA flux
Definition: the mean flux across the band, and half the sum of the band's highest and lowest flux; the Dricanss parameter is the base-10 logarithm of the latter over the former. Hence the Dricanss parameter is -0.0005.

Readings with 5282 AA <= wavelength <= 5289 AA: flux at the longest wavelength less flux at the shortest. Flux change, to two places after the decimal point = 0.31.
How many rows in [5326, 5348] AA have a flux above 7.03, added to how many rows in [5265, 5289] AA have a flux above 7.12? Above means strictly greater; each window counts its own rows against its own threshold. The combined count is 10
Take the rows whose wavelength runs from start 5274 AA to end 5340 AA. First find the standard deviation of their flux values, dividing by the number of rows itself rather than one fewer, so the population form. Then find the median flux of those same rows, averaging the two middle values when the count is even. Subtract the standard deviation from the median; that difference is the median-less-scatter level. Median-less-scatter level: 6.96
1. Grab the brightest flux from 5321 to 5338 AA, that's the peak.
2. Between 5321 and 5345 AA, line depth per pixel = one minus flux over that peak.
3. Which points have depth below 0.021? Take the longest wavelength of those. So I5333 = 5344.06 AA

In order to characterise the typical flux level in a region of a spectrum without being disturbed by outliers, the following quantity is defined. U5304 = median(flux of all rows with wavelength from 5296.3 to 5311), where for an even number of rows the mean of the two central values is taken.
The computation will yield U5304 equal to 7.24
